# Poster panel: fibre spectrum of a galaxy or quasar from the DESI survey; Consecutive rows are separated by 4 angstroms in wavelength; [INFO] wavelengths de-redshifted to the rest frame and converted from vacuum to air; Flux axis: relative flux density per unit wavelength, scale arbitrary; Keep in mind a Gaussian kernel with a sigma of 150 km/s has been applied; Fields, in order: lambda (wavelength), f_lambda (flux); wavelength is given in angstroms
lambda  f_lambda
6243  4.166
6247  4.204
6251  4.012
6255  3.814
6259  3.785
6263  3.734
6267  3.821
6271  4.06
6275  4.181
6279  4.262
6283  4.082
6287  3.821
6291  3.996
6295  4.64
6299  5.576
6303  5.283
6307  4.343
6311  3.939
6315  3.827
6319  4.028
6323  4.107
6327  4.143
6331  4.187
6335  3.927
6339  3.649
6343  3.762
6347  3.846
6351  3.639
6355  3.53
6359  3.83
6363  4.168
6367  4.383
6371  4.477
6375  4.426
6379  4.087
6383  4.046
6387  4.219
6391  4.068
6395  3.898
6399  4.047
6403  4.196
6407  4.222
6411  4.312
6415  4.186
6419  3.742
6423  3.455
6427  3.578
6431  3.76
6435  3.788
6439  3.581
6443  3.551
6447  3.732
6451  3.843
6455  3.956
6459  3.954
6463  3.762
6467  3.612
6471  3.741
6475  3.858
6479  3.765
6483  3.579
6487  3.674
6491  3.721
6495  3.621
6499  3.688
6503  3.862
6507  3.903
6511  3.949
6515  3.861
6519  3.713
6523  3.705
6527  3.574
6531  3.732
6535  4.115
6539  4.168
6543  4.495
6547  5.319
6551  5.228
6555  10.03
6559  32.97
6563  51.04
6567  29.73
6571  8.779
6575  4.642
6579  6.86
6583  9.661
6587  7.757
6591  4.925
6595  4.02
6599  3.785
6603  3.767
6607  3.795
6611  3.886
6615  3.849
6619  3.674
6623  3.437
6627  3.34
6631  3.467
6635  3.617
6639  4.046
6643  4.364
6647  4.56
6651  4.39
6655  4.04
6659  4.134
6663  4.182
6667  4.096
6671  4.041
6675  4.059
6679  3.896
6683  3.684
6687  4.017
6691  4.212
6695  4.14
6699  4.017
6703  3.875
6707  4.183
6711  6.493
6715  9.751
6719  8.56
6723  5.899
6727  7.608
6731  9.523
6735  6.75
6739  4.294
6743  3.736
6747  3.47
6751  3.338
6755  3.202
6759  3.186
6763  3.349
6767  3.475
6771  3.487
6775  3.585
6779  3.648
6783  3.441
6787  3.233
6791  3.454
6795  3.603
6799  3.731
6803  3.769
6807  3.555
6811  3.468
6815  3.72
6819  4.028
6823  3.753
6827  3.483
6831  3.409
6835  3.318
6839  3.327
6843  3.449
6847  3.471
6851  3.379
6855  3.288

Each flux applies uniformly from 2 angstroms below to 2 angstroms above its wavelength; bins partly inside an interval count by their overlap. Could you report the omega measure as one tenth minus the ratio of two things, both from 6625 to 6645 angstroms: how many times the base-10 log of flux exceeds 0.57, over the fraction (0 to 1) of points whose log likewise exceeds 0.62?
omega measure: -9.9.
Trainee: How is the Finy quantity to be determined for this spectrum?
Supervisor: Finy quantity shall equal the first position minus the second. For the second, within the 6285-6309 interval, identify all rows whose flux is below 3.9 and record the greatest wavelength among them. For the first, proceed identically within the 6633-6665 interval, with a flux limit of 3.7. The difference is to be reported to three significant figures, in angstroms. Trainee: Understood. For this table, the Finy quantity 348 angstroms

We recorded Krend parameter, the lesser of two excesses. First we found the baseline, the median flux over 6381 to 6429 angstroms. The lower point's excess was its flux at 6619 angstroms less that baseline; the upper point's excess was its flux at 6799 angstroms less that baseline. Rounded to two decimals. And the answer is -0.38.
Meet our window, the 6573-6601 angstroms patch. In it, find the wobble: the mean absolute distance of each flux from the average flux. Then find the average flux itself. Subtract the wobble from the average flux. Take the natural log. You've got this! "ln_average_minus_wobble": 1.41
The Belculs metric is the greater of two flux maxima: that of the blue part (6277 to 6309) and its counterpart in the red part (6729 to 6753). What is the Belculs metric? 10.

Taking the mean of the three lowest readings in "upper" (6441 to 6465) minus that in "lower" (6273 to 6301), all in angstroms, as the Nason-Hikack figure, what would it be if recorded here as -0.28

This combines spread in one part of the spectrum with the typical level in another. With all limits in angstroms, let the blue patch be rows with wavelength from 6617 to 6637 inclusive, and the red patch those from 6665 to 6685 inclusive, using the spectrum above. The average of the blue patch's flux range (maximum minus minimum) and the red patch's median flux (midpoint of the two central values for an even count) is 2.19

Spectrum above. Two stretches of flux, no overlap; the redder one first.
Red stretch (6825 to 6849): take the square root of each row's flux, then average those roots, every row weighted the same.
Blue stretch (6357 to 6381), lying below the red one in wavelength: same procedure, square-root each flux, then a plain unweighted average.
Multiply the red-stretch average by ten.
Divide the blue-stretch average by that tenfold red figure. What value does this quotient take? 0.111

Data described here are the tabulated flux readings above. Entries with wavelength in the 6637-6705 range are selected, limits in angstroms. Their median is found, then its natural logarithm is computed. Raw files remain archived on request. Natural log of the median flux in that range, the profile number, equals 1.40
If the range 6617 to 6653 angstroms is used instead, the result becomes 1.30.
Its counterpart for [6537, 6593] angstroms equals 1.99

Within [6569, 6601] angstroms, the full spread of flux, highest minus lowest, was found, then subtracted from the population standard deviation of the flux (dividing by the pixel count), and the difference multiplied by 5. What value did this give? -19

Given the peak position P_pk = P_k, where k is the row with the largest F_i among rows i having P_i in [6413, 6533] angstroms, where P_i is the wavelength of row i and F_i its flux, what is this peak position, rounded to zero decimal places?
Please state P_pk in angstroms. 6415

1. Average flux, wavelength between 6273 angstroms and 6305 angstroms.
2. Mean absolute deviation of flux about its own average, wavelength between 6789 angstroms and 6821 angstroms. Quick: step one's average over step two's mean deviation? 31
